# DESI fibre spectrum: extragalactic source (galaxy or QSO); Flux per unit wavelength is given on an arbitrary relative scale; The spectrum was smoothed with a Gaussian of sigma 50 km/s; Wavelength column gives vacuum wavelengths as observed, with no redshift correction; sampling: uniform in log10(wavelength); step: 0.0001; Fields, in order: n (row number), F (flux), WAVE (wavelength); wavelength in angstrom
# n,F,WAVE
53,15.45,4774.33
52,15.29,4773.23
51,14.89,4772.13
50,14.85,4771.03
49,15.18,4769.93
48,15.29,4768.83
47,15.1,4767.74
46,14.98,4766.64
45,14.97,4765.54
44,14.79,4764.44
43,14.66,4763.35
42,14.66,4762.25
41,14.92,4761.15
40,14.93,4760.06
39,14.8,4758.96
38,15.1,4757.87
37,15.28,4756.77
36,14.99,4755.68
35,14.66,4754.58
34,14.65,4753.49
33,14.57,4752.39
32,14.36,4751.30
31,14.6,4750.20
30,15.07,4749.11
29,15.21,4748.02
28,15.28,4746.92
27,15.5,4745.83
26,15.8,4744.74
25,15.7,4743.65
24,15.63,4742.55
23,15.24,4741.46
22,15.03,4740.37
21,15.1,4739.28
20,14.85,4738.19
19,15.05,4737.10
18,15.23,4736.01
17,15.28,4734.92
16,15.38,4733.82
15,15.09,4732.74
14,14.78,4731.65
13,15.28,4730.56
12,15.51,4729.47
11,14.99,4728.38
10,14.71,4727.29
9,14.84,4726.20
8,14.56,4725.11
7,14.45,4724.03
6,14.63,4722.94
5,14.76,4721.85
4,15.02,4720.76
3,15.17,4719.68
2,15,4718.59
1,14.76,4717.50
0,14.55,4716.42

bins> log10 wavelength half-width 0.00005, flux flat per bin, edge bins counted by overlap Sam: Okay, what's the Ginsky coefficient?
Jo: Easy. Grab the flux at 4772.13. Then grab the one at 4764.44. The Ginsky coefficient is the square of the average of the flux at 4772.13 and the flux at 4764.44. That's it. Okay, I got 220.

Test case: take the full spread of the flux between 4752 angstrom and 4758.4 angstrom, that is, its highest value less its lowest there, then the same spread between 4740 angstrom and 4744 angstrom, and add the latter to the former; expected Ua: 1.38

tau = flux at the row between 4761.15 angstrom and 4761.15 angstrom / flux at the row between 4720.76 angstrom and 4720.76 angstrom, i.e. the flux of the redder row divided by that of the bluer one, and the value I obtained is 0.99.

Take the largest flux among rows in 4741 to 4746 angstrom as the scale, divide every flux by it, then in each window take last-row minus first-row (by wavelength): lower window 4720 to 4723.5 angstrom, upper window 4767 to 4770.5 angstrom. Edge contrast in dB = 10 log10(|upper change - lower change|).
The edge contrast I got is -15.3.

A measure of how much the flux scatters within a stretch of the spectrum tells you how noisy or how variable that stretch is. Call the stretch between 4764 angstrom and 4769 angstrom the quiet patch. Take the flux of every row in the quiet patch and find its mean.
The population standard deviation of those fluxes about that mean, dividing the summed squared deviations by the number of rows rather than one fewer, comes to 0.16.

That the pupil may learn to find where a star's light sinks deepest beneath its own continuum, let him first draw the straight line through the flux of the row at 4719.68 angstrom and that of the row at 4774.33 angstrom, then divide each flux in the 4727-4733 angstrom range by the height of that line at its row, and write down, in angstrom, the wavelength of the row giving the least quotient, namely 4727.29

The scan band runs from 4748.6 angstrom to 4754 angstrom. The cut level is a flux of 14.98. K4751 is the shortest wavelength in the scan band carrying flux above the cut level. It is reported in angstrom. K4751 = 4749.11 angstrom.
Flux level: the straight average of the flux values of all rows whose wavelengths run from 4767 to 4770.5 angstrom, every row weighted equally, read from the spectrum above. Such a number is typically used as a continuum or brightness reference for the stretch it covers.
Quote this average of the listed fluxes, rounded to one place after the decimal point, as 15.2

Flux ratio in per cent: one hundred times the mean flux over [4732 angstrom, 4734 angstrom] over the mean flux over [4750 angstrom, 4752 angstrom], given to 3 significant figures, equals 105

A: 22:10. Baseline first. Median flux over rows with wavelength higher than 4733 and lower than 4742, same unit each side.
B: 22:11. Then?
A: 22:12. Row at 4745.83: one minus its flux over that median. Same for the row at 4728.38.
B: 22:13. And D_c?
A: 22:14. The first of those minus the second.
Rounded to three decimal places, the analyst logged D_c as -0.034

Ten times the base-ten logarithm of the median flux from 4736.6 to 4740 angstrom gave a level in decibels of 11.8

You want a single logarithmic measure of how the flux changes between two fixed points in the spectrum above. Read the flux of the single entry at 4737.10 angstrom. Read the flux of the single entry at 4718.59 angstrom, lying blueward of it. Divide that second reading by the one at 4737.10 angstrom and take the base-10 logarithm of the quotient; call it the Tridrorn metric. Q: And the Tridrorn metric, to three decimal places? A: -0.001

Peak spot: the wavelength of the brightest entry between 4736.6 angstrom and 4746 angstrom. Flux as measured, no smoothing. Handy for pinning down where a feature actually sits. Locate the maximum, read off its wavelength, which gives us 4744.74 angstrom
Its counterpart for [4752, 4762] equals 4756.77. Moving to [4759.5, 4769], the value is 4768.83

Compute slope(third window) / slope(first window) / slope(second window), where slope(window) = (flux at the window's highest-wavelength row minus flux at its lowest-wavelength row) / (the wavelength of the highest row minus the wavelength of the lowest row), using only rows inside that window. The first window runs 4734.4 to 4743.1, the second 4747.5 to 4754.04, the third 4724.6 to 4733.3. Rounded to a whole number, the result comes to -15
